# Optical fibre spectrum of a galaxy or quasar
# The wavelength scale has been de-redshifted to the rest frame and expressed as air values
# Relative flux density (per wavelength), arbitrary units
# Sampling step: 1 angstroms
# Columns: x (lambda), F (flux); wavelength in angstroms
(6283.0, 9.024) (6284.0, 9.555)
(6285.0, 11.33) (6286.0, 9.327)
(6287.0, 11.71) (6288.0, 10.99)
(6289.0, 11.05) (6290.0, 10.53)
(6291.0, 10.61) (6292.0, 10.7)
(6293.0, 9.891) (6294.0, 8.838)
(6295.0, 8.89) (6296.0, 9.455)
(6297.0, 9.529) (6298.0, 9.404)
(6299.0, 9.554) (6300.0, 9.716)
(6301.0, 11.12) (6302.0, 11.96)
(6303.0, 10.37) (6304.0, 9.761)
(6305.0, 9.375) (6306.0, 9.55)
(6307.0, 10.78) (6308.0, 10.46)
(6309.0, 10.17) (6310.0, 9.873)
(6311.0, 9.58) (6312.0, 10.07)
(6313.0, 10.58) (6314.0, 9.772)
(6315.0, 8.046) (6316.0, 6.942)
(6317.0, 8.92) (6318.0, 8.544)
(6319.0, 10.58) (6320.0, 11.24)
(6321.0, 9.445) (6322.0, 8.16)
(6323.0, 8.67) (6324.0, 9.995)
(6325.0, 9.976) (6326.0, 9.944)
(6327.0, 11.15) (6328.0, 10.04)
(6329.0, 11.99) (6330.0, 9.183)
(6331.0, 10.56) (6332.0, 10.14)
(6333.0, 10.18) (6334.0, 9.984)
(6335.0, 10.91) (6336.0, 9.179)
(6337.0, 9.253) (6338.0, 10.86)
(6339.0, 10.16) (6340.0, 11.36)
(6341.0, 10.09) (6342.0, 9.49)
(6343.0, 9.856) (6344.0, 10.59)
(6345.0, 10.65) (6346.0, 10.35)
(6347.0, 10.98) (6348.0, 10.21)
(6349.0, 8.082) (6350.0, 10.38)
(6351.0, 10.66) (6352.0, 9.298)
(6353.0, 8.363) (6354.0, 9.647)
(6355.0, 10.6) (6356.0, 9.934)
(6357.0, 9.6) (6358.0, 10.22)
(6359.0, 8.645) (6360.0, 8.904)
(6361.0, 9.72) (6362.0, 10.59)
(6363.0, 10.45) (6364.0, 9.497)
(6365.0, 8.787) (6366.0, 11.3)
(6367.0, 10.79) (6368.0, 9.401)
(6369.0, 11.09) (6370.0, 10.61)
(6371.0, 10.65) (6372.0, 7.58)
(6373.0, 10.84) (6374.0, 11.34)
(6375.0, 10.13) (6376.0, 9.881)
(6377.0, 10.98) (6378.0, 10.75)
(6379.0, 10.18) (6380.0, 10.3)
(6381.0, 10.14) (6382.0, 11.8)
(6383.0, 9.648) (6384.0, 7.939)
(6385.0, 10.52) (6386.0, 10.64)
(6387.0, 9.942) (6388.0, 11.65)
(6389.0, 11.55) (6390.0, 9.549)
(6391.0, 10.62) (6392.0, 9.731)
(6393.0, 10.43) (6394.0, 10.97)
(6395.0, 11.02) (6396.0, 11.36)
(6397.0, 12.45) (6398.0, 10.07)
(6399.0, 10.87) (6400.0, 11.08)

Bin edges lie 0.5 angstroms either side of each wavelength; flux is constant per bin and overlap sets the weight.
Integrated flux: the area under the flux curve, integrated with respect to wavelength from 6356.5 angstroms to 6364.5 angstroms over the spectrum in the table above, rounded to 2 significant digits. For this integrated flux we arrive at 78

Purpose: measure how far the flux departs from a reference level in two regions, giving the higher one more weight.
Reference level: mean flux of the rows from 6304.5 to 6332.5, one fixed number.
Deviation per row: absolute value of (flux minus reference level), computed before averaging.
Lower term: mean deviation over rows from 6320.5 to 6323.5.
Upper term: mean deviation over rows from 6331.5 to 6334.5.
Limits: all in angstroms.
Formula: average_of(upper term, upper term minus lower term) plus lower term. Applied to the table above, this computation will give 0.83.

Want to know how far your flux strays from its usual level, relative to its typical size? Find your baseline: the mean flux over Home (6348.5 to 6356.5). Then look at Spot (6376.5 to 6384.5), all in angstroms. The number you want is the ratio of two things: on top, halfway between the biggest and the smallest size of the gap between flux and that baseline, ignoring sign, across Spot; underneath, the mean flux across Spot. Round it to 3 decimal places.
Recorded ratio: 0.108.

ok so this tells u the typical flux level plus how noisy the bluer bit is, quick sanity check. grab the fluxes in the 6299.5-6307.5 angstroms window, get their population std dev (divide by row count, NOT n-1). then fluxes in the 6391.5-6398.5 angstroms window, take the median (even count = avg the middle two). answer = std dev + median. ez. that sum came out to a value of 11.81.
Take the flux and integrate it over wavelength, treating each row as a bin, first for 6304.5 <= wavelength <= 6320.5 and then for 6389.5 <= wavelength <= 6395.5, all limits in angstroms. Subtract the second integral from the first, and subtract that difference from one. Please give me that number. -91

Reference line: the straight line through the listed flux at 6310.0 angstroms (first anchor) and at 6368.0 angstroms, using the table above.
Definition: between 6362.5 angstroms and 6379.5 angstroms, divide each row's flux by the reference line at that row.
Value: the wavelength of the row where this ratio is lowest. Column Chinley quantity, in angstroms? 6372.0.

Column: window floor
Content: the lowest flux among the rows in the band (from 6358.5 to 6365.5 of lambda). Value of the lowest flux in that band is 8.645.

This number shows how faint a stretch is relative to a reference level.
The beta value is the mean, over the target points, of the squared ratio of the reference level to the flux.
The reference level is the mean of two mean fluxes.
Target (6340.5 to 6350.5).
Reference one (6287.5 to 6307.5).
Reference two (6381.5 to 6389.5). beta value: 1.07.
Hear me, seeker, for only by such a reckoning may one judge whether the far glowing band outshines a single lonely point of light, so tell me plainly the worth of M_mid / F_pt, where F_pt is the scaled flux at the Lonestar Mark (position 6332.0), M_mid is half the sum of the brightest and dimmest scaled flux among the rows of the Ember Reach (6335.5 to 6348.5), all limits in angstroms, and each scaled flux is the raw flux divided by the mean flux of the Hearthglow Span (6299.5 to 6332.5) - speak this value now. 1.01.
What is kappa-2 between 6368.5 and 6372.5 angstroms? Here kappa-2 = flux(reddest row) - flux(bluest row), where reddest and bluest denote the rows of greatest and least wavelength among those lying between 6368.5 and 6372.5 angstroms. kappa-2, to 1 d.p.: -3.5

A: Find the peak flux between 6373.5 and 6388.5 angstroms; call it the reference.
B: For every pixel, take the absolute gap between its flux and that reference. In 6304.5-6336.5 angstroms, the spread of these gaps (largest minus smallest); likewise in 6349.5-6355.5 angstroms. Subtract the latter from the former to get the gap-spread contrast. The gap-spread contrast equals 2.4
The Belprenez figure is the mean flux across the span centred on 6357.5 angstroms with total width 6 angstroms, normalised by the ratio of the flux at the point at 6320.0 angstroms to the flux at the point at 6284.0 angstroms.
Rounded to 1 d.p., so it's 8.2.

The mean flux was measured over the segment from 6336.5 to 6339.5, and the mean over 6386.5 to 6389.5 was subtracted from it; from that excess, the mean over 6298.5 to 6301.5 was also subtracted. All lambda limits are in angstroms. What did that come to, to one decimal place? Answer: -11.1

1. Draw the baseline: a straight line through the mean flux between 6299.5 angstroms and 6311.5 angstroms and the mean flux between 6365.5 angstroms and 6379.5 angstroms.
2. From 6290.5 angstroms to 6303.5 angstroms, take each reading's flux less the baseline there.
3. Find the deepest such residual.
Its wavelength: 6294.0 angstroms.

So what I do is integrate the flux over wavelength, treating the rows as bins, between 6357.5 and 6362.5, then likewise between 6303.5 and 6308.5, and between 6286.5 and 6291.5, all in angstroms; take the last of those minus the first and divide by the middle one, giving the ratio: 0.14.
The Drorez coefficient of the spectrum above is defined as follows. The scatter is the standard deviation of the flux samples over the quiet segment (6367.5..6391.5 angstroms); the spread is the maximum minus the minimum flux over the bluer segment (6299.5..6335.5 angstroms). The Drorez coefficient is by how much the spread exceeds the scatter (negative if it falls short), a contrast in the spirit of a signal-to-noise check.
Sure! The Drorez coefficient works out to 4.0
